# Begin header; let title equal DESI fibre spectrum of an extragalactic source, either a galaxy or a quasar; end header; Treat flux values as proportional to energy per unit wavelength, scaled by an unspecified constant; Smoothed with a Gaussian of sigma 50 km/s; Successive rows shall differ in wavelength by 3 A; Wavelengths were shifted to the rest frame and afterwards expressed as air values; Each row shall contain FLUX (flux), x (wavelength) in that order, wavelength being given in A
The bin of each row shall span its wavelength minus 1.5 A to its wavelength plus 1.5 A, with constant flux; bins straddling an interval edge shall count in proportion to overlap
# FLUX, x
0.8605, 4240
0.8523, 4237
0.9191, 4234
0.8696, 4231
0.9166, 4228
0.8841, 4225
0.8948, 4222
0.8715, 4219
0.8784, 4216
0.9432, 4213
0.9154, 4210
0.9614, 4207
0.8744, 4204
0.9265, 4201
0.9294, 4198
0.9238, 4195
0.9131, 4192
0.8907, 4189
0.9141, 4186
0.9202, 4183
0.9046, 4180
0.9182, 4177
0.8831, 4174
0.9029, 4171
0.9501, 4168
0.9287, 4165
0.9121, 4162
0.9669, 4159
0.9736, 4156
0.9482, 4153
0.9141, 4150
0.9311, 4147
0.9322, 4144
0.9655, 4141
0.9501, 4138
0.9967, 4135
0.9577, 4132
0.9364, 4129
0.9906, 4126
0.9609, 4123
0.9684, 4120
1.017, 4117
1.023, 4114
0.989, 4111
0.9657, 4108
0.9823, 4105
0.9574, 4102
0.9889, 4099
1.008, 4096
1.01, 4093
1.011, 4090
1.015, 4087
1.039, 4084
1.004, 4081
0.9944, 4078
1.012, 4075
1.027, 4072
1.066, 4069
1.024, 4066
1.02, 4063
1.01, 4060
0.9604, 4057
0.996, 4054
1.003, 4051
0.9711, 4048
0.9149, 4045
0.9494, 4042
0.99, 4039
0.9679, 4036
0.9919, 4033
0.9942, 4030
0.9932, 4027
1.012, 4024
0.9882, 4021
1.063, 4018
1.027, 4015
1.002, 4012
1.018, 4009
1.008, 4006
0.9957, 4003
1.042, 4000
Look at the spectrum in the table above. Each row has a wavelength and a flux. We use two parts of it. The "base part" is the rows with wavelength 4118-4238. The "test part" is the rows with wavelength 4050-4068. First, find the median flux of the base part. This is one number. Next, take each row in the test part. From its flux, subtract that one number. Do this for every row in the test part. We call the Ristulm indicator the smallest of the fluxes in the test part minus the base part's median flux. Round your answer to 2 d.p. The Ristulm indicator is 0.04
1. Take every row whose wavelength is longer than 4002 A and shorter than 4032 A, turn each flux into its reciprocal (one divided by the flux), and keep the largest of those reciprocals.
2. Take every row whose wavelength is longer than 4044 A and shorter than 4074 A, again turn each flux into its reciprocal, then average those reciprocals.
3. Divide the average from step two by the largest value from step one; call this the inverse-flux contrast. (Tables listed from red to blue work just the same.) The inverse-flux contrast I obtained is 0.99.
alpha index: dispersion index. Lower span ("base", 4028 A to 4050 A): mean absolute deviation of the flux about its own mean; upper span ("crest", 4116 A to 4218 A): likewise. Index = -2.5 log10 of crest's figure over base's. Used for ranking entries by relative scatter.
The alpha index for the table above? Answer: -0.27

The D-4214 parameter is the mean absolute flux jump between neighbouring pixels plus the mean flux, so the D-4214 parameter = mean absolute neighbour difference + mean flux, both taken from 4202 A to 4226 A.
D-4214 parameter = 0.94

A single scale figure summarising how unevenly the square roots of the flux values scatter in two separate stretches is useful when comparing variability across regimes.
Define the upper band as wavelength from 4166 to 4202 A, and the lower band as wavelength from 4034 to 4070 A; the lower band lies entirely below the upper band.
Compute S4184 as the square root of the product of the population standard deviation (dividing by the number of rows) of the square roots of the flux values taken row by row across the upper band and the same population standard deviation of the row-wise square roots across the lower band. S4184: 0.0131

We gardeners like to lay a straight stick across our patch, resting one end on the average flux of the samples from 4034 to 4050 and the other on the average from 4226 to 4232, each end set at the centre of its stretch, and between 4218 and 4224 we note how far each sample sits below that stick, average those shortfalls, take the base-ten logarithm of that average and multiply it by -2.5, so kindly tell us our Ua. 4.7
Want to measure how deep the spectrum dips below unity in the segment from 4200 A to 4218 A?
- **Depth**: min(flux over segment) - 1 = -0.13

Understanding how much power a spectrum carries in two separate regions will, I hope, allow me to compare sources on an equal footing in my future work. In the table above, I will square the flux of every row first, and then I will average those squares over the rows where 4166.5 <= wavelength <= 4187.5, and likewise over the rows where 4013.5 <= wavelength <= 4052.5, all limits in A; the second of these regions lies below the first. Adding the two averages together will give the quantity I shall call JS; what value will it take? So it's 1.82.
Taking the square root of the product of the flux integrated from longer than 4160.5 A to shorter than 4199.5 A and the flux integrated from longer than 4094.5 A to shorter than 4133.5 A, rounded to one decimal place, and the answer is 36.9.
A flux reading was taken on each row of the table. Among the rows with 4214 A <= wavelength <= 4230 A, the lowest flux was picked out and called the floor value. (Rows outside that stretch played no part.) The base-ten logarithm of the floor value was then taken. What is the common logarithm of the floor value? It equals -0.060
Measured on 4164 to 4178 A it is -0.054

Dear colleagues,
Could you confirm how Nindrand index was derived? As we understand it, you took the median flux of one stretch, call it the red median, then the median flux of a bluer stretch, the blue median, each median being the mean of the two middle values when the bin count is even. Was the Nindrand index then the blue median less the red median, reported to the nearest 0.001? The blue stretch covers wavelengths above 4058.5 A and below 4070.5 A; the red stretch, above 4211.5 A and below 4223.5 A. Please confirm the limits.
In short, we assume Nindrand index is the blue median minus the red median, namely 0.135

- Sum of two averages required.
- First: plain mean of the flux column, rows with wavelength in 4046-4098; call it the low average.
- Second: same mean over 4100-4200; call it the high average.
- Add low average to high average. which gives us 1.96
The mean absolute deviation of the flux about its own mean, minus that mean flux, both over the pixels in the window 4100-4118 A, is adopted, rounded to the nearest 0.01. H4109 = -0.97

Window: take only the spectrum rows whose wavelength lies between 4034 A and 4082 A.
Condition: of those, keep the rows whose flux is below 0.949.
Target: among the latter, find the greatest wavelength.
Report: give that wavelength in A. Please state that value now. 4045 A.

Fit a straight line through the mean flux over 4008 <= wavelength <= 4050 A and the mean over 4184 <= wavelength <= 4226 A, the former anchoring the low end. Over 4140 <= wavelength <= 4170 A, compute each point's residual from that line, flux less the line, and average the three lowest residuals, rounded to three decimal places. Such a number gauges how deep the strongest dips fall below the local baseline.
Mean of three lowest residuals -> -0.014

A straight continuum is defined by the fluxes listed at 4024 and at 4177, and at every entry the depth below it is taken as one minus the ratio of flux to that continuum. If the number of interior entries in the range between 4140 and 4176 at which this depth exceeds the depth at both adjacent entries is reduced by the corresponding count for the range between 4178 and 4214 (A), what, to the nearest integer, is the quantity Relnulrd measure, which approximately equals 0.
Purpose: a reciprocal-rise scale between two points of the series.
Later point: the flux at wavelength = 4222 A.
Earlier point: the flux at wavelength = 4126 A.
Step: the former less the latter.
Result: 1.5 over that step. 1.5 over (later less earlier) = -15.7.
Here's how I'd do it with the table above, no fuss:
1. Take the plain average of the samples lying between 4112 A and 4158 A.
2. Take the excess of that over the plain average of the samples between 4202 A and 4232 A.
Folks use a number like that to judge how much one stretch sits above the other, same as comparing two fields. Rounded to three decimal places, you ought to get 0.063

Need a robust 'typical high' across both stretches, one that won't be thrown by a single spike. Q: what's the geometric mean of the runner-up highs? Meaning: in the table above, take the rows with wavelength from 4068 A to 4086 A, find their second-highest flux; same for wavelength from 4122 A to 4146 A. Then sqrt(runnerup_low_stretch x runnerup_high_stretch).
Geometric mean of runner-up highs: 1.01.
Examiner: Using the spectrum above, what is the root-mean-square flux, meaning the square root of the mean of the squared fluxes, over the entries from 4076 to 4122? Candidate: 1.00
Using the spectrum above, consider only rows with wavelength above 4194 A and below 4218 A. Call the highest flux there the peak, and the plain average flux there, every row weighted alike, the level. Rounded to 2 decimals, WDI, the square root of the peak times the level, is 0.94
